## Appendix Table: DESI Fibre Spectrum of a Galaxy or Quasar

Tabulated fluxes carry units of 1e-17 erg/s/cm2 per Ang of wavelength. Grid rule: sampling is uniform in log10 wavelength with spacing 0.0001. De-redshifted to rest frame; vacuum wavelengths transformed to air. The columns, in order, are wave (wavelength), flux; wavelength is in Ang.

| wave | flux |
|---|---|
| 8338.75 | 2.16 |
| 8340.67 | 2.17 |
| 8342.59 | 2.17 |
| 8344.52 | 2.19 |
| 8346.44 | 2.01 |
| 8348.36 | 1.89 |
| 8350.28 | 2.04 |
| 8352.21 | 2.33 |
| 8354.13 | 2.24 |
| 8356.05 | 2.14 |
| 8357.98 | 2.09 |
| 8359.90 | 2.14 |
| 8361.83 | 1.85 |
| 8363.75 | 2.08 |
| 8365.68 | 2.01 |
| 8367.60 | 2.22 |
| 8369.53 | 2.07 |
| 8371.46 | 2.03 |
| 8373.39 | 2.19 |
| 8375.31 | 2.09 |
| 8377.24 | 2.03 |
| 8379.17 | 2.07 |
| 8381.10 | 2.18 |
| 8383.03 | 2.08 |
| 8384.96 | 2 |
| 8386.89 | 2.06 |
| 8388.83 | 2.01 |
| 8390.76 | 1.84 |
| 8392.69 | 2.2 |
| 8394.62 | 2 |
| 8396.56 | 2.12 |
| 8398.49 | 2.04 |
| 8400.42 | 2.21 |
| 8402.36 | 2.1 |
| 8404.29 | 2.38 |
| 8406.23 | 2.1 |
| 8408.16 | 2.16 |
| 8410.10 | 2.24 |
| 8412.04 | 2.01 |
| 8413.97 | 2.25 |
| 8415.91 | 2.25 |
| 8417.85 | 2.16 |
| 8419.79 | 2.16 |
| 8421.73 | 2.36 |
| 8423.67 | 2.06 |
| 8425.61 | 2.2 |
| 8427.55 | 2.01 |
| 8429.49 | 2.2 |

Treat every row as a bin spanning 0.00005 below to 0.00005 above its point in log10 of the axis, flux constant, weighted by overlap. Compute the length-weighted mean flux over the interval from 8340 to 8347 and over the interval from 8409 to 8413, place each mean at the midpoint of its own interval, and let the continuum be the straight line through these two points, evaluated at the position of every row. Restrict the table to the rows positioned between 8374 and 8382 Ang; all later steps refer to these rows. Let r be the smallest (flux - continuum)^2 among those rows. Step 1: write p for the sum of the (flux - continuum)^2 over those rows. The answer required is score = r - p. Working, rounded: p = 0.02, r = 0.0017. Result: -0.016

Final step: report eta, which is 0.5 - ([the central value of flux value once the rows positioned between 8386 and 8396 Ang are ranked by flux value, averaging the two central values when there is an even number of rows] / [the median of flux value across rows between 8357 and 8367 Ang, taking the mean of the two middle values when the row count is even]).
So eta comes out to -0.466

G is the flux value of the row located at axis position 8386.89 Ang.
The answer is 2.06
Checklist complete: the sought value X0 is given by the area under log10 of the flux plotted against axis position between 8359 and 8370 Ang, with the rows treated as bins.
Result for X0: 3.4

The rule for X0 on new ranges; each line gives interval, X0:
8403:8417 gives 4.8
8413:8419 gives 2.1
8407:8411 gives 1.4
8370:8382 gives 3.9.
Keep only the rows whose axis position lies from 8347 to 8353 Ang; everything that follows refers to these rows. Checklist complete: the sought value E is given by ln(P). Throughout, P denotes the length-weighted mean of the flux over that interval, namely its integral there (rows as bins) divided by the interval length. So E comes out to 0.729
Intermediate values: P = 2.07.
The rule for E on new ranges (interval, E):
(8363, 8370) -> 0.741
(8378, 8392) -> 0.711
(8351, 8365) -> 0.751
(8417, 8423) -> 0.797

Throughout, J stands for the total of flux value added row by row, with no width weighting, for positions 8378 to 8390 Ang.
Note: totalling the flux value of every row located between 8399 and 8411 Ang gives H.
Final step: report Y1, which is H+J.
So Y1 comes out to 25.6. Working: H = 13.2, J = 12.4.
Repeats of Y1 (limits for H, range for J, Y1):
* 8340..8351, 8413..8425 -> 25.7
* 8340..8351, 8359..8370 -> 24.8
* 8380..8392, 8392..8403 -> 24.8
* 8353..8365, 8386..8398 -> 24.8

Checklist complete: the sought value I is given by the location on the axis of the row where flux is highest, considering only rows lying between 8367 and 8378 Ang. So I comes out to 8367.60 Ang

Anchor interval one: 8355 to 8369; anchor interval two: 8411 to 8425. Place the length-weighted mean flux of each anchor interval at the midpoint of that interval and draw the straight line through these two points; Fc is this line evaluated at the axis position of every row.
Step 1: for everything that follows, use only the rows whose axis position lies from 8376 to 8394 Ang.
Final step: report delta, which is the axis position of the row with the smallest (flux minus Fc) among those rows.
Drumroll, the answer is 8390.76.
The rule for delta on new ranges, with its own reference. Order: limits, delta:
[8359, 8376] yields 8361.83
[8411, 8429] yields 8427.55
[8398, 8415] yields 8412.04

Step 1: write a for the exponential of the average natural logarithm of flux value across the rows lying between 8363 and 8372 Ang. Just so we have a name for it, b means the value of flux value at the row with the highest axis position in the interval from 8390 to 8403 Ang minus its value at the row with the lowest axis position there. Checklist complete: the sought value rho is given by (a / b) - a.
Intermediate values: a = 2.08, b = 0.26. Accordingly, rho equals 5.9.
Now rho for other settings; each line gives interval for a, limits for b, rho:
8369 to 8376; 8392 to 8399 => -15.2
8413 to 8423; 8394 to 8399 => 53.6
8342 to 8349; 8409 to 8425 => -13.5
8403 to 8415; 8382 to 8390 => -33.4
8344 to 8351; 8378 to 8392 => -10.9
